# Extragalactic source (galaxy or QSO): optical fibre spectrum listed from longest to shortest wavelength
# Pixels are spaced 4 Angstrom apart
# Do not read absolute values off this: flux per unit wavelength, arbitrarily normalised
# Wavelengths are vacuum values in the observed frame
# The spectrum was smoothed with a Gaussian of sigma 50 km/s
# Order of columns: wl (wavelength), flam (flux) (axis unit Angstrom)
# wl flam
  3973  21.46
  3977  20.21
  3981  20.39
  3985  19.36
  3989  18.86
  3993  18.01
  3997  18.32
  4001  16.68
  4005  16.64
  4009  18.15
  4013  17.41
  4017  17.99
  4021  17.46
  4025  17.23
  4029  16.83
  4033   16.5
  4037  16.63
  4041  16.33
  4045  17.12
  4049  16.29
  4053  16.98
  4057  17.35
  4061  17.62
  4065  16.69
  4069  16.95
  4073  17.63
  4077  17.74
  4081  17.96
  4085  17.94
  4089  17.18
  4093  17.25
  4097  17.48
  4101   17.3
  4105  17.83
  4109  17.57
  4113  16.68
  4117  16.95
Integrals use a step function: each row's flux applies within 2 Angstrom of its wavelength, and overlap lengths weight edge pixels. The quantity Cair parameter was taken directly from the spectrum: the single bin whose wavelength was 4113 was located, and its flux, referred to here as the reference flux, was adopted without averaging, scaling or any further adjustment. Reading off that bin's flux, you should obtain 16.68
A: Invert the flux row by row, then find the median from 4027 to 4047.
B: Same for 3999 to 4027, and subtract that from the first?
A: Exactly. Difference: 0.0027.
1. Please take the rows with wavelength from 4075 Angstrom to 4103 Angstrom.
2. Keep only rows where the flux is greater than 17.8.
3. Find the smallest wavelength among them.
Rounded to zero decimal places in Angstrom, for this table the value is 4081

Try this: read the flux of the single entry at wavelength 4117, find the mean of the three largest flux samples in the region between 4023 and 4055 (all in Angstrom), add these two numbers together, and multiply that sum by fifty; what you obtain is 1703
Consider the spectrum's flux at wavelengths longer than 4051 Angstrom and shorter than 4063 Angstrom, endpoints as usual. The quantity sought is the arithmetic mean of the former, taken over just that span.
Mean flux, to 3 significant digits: 17.3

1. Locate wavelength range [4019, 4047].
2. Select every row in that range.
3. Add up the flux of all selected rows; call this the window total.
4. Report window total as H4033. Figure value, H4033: 118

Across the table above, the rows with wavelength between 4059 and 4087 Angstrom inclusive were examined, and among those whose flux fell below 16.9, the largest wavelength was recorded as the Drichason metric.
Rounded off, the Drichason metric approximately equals 4065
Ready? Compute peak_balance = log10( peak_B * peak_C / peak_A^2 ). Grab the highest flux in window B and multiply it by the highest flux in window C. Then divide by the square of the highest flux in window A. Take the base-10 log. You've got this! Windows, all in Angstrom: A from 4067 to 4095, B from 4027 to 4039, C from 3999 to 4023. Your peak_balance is -0.024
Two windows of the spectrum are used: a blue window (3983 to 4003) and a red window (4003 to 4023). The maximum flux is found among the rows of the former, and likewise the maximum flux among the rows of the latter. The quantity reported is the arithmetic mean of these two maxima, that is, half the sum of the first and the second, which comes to 18.8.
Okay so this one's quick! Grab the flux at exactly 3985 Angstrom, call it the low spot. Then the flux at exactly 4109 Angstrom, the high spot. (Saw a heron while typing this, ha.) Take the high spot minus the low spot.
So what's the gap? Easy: -1.8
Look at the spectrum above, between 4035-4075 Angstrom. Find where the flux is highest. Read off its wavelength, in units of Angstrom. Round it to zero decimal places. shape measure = 4073 Angstrom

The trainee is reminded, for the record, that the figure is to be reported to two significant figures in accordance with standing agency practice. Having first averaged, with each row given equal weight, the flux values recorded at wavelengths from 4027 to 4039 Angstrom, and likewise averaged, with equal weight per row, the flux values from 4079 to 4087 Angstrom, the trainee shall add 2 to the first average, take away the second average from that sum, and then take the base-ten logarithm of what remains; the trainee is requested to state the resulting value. -0.15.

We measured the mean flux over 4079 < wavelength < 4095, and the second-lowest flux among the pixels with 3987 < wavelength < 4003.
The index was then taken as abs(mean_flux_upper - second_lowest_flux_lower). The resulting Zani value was 0.43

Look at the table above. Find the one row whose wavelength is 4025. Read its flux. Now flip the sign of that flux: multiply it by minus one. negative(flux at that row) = -17.2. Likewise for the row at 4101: -17.3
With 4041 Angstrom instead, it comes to -16.3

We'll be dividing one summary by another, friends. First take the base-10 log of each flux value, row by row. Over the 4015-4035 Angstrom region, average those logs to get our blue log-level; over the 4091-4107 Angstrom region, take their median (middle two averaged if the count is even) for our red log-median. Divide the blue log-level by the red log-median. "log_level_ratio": 1.00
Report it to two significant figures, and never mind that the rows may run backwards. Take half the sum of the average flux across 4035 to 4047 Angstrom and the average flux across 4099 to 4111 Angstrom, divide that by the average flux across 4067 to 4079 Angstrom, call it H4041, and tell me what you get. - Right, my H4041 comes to 0.98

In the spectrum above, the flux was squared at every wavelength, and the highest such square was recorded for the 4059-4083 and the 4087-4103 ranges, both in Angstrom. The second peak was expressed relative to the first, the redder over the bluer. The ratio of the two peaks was 0.95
